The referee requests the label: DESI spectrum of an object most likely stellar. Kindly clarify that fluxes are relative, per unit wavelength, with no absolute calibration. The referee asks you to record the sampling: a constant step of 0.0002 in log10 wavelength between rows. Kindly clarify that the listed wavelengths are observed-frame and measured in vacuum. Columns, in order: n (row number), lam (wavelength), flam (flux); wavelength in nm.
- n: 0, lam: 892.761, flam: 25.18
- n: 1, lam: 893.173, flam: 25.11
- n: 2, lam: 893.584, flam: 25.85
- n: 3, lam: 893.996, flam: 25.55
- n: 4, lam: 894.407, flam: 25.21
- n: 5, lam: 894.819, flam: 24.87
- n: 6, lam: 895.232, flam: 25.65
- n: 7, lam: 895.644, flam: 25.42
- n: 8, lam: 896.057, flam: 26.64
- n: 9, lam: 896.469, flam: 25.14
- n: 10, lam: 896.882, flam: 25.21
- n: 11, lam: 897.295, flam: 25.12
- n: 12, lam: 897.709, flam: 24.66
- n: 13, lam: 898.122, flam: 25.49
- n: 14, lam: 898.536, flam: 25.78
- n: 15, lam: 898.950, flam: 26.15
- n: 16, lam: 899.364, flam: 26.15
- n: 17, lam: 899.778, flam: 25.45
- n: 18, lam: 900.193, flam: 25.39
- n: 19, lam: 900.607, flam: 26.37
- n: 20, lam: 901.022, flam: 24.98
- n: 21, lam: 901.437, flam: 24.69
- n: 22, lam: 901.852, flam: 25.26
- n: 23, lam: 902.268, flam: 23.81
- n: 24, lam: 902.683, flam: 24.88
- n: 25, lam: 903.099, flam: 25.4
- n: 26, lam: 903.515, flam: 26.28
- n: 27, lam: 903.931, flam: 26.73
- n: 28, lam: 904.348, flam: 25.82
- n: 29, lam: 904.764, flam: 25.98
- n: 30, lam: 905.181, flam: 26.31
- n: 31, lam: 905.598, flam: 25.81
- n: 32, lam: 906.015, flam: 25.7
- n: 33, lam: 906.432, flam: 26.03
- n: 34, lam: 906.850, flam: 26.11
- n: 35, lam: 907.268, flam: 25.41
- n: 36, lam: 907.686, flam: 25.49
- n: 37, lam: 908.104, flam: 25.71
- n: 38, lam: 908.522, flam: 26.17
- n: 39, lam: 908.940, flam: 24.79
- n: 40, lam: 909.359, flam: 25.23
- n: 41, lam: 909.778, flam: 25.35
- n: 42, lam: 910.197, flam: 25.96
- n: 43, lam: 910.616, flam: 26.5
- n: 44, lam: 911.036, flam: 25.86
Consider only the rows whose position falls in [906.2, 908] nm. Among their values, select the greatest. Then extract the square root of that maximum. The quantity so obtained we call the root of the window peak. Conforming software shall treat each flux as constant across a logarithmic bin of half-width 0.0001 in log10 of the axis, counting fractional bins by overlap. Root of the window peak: 5.11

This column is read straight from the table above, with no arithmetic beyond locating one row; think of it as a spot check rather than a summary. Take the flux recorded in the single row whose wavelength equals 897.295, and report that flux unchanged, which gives 25.12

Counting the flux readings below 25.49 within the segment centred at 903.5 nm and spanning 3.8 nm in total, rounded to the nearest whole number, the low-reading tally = 4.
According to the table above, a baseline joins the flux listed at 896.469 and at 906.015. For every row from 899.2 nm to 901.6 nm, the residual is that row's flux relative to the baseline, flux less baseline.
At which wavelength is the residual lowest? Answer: 901.437 nm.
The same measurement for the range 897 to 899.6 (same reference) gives 897.709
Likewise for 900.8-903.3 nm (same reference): 902.268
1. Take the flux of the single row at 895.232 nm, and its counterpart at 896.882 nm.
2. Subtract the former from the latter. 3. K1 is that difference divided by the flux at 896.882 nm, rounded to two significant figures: -0.017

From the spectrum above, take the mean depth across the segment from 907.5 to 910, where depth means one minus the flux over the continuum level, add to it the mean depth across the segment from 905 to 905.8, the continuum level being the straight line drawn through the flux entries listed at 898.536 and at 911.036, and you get 0.006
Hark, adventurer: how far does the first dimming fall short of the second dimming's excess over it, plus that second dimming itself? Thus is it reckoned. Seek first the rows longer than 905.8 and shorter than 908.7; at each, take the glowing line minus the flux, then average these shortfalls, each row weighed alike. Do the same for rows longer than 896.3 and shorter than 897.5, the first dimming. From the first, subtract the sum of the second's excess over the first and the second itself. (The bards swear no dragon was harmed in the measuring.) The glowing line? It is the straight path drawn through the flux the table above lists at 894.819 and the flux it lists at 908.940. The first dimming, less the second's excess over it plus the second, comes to 1.4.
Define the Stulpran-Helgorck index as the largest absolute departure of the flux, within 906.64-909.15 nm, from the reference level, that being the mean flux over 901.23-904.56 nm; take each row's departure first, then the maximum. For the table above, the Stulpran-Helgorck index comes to 0.81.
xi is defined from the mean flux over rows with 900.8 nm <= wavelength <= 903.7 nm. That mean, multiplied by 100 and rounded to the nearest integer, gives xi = 2504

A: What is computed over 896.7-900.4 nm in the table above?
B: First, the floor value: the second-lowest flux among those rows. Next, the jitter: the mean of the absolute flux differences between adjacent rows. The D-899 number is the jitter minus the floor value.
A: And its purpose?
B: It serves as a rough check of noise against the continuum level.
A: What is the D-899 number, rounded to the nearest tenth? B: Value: -24.8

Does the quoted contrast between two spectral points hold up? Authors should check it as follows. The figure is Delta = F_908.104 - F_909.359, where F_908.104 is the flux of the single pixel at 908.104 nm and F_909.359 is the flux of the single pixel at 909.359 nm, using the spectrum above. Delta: 0.48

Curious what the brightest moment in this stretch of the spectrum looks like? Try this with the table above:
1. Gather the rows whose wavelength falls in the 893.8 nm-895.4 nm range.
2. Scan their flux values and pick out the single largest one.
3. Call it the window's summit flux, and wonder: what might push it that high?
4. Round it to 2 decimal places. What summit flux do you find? 25.65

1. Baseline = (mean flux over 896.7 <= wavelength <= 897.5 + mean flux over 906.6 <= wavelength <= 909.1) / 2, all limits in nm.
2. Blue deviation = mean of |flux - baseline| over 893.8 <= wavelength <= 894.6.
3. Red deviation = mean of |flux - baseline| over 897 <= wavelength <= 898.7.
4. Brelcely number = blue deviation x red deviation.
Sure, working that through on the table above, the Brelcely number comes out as 0.06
